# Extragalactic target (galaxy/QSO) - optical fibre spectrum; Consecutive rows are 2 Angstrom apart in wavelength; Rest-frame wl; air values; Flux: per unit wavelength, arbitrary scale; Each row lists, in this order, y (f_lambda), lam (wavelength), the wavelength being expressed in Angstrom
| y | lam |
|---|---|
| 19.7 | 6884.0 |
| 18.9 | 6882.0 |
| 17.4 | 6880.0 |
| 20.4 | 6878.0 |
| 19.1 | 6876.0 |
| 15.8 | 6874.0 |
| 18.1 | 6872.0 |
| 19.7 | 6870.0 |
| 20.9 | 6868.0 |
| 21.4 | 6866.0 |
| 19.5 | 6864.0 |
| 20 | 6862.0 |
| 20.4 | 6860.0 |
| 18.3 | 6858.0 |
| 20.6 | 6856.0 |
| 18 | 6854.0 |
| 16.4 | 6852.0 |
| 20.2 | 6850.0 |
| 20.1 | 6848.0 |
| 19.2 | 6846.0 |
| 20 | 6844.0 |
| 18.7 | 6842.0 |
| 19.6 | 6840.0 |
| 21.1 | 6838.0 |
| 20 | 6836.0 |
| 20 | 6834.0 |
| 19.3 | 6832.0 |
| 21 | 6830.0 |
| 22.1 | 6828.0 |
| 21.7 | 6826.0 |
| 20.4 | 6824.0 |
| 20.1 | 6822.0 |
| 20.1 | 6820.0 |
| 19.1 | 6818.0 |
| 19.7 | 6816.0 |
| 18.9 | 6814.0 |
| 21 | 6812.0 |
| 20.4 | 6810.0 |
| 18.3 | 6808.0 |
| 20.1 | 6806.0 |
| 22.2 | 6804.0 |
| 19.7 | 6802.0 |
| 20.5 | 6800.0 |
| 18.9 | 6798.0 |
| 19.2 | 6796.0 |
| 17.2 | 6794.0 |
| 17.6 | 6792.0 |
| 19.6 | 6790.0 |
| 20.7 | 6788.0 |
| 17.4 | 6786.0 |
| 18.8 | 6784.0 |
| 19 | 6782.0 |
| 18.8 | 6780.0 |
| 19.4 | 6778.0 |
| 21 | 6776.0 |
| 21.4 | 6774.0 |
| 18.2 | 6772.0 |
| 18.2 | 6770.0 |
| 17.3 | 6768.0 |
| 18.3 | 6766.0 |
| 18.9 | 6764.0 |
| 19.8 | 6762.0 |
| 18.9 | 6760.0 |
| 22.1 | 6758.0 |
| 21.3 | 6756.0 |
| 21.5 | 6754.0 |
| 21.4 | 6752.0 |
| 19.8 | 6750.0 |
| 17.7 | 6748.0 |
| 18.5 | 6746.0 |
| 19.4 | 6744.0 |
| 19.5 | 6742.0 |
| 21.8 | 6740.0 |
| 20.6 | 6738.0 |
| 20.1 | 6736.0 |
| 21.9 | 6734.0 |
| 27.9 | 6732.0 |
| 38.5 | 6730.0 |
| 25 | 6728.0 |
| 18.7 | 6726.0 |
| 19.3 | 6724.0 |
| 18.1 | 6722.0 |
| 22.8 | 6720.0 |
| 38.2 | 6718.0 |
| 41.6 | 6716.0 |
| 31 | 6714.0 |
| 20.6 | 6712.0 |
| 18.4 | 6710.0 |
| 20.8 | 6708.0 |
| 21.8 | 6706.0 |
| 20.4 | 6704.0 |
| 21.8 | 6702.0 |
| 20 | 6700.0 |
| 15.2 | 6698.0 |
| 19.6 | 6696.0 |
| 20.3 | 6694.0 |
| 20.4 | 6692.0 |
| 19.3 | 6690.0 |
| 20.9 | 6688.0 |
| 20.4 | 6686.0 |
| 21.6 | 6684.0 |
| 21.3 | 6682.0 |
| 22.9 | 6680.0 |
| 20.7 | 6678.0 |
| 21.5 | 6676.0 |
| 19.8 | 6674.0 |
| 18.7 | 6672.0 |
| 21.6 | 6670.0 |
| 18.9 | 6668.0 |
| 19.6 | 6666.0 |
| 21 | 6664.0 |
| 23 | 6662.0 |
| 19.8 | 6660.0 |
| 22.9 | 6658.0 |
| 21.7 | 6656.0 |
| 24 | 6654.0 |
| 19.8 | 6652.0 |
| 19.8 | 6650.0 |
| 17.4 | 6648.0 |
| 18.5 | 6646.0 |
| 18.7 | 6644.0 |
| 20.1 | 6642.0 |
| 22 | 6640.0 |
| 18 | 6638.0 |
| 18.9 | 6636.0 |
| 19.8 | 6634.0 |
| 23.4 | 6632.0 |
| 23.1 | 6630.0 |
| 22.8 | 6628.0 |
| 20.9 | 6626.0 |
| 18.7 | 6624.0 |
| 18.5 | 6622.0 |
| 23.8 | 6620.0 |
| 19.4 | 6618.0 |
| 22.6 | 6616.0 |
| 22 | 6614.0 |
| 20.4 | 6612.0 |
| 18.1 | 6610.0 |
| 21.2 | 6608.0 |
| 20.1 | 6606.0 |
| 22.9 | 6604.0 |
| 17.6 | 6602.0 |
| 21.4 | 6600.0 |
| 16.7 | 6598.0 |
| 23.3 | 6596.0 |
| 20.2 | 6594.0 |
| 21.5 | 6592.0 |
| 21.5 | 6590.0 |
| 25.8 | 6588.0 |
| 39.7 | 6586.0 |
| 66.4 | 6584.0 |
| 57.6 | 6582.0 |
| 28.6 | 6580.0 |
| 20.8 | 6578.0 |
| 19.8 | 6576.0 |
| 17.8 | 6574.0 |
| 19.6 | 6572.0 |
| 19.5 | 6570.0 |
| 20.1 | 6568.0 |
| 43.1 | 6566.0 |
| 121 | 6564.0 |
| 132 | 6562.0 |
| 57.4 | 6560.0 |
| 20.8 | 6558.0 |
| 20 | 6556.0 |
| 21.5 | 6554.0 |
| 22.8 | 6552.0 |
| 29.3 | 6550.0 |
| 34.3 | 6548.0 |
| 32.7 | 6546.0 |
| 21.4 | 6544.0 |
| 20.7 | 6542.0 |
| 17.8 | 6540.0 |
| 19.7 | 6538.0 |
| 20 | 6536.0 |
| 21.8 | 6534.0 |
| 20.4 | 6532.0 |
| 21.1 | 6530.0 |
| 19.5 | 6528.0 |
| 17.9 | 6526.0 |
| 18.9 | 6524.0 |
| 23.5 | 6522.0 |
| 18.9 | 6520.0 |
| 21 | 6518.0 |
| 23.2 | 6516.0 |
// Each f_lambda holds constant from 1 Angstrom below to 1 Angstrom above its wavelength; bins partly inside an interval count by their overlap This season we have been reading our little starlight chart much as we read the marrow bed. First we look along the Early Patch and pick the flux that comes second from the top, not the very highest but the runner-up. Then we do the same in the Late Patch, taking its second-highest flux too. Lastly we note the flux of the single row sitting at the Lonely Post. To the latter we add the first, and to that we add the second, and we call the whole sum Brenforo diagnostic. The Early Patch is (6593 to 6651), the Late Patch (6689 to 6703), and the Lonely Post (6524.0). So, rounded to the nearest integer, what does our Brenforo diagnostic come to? 63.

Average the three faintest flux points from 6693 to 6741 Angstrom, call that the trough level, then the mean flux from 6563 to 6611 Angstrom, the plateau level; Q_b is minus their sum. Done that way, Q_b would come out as -47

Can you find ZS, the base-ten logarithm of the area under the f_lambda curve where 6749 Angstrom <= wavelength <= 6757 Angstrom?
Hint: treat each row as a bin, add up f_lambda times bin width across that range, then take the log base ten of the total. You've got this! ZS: 2.23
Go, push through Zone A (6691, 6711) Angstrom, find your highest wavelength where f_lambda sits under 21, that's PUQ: 6710.0 Angstrom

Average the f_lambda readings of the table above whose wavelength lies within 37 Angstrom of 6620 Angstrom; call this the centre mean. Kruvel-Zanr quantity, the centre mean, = 22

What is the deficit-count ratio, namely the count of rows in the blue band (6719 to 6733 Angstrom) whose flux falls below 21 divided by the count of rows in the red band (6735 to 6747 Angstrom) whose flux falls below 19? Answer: 3.0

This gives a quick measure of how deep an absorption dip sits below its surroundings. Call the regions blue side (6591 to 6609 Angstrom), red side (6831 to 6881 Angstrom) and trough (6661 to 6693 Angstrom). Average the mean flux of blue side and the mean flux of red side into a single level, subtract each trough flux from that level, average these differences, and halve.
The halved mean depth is -0.38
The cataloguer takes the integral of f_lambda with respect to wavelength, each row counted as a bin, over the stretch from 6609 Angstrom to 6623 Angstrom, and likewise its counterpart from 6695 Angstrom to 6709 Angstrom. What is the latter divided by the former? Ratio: 0.96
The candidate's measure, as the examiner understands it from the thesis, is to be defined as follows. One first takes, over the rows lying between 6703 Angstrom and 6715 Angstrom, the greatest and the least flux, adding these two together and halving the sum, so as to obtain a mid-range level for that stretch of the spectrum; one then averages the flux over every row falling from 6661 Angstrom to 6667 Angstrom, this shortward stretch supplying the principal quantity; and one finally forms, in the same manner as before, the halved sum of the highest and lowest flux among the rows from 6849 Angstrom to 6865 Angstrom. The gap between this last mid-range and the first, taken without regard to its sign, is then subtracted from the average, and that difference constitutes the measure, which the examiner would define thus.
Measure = 15.0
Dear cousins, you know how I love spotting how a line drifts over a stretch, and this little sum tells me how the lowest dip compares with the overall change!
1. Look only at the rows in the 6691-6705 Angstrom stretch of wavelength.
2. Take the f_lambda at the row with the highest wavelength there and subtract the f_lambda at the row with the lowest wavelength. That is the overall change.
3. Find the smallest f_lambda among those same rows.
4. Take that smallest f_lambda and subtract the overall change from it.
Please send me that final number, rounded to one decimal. 15.2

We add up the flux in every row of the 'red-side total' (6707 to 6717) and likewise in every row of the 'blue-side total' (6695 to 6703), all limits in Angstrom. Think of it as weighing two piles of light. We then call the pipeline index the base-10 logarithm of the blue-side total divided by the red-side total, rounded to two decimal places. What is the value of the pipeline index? -0.24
